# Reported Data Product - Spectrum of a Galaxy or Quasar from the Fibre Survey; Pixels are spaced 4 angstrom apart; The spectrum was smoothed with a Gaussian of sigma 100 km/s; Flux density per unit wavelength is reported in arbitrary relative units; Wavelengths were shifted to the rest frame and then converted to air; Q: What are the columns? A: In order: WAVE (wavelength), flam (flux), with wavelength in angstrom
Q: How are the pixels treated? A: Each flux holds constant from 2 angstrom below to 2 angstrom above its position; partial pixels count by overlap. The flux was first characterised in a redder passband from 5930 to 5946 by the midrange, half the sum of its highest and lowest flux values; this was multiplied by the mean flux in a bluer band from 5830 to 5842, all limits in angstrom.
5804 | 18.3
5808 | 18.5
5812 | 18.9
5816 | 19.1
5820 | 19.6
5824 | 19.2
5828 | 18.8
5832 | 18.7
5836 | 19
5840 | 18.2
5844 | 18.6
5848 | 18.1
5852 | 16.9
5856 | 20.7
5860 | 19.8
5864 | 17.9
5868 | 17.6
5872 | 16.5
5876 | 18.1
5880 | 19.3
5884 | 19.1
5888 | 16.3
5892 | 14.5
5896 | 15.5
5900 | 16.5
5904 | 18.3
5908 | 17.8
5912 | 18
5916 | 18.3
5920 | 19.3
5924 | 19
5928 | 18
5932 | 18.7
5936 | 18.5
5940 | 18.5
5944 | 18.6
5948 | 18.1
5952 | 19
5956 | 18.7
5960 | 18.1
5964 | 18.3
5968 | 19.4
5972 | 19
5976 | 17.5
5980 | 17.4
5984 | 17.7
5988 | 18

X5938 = 347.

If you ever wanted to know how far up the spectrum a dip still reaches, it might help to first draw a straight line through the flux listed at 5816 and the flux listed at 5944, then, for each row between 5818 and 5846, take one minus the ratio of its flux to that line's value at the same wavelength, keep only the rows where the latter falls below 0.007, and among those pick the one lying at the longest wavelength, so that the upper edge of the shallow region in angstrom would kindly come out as 5836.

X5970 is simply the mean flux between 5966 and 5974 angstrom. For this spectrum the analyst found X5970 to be 19.2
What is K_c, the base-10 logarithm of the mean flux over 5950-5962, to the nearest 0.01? 1.27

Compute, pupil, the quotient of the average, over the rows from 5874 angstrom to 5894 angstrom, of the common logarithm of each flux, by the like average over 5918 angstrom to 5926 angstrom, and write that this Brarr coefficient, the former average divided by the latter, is 0.97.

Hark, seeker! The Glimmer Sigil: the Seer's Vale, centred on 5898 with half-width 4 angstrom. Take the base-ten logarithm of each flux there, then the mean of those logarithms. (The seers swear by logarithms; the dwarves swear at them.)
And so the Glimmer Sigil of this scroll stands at 1.20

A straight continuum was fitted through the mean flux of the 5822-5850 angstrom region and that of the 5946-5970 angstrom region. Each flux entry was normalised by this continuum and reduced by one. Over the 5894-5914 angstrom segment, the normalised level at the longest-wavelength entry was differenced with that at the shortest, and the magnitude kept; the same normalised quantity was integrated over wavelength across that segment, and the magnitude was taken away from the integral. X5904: -1.6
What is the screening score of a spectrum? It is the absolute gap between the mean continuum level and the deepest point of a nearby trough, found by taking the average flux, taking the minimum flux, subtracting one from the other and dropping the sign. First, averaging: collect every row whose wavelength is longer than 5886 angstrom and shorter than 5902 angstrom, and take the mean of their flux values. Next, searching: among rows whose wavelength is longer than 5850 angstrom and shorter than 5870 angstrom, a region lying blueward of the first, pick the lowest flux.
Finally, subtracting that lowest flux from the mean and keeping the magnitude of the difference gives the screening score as 1.2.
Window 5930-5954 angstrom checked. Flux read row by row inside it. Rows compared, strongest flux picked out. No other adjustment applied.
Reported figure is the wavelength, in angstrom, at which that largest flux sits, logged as 5952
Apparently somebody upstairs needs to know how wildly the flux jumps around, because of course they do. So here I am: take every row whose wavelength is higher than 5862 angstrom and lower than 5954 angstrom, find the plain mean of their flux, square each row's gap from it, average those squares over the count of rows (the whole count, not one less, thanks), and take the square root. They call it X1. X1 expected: 1.2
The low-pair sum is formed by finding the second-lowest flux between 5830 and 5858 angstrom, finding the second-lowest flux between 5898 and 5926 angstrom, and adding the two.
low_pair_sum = 35.9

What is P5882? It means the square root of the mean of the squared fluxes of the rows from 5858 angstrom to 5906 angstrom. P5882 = 17.52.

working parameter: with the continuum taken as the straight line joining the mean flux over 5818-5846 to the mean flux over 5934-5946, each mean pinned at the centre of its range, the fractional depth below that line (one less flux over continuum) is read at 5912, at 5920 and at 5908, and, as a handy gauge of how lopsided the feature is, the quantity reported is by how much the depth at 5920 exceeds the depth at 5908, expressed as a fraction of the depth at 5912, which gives -2.5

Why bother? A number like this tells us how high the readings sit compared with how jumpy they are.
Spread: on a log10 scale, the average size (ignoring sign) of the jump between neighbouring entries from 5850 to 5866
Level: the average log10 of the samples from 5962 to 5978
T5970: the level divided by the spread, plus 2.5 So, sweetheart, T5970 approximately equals 28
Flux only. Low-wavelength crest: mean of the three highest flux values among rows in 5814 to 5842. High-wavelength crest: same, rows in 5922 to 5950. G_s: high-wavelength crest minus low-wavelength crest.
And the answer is -0.53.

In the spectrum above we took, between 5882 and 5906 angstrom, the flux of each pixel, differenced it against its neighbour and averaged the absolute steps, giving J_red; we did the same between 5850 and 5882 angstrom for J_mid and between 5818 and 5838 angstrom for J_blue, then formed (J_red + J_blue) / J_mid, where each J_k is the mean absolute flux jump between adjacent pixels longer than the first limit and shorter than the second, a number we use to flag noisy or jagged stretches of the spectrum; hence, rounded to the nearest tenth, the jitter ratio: 1.3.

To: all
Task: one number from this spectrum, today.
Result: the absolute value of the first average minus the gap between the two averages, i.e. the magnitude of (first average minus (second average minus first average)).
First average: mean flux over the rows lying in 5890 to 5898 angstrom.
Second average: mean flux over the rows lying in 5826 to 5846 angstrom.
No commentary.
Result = 11.3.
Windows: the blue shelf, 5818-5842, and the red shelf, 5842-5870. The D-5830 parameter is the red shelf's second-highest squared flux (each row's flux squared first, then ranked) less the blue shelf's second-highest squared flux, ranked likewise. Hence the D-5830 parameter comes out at 23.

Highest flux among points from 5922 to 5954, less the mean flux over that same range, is 0.45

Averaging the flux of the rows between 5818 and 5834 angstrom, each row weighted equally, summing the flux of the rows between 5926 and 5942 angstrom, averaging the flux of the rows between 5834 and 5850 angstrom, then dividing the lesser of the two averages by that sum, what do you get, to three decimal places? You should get 0.251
